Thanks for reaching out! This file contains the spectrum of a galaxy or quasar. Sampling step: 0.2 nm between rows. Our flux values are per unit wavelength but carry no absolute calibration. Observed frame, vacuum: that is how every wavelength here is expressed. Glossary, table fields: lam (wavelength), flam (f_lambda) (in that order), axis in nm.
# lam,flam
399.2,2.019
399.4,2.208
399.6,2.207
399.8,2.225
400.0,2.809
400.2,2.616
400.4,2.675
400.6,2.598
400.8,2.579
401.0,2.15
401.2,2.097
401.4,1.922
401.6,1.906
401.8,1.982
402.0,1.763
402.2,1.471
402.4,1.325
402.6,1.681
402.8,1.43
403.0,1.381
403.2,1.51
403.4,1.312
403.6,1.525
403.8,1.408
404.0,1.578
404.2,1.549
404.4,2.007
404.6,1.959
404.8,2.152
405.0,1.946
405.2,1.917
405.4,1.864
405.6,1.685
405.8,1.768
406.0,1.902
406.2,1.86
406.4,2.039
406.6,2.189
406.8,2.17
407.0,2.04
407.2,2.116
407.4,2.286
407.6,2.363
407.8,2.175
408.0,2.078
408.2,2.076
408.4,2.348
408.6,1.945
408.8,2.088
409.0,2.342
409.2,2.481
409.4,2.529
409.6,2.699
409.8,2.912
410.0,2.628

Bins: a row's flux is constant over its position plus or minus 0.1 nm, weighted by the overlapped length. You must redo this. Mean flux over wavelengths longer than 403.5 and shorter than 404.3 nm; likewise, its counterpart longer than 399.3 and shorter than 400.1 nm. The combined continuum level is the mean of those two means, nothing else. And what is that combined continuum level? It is 1.94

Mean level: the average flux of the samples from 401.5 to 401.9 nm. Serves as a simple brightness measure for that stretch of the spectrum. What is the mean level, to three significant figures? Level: 1.94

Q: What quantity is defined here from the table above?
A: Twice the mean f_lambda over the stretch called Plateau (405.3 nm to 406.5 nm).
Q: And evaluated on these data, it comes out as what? 3.7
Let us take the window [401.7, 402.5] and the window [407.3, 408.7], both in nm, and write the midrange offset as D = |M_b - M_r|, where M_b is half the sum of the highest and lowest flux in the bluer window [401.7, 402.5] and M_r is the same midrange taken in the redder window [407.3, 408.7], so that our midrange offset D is 0.50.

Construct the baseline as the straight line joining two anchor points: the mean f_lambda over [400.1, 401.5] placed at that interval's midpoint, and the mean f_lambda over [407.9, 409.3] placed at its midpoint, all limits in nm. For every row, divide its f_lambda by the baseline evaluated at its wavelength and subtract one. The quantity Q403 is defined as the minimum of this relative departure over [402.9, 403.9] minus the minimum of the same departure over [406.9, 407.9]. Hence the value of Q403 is -0.35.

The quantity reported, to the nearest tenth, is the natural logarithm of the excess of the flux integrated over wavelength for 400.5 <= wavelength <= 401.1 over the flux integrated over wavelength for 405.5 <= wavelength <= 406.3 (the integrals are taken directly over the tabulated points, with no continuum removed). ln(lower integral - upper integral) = -3.8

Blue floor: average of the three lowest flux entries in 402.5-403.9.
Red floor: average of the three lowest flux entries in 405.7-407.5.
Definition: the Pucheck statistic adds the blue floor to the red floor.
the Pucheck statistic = 3.21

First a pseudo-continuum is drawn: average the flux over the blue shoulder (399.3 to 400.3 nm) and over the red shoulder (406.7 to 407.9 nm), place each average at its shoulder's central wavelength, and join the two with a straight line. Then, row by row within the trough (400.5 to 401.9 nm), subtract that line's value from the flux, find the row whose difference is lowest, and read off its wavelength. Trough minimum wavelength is 401.6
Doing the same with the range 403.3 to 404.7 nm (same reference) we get 403.4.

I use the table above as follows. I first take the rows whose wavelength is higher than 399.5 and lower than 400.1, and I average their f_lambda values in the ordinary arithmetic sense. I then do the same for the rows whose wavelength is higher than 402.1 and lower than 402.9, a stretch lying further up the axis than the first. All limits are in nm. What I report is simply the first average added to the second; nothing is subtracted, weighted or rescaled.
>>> 3.9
